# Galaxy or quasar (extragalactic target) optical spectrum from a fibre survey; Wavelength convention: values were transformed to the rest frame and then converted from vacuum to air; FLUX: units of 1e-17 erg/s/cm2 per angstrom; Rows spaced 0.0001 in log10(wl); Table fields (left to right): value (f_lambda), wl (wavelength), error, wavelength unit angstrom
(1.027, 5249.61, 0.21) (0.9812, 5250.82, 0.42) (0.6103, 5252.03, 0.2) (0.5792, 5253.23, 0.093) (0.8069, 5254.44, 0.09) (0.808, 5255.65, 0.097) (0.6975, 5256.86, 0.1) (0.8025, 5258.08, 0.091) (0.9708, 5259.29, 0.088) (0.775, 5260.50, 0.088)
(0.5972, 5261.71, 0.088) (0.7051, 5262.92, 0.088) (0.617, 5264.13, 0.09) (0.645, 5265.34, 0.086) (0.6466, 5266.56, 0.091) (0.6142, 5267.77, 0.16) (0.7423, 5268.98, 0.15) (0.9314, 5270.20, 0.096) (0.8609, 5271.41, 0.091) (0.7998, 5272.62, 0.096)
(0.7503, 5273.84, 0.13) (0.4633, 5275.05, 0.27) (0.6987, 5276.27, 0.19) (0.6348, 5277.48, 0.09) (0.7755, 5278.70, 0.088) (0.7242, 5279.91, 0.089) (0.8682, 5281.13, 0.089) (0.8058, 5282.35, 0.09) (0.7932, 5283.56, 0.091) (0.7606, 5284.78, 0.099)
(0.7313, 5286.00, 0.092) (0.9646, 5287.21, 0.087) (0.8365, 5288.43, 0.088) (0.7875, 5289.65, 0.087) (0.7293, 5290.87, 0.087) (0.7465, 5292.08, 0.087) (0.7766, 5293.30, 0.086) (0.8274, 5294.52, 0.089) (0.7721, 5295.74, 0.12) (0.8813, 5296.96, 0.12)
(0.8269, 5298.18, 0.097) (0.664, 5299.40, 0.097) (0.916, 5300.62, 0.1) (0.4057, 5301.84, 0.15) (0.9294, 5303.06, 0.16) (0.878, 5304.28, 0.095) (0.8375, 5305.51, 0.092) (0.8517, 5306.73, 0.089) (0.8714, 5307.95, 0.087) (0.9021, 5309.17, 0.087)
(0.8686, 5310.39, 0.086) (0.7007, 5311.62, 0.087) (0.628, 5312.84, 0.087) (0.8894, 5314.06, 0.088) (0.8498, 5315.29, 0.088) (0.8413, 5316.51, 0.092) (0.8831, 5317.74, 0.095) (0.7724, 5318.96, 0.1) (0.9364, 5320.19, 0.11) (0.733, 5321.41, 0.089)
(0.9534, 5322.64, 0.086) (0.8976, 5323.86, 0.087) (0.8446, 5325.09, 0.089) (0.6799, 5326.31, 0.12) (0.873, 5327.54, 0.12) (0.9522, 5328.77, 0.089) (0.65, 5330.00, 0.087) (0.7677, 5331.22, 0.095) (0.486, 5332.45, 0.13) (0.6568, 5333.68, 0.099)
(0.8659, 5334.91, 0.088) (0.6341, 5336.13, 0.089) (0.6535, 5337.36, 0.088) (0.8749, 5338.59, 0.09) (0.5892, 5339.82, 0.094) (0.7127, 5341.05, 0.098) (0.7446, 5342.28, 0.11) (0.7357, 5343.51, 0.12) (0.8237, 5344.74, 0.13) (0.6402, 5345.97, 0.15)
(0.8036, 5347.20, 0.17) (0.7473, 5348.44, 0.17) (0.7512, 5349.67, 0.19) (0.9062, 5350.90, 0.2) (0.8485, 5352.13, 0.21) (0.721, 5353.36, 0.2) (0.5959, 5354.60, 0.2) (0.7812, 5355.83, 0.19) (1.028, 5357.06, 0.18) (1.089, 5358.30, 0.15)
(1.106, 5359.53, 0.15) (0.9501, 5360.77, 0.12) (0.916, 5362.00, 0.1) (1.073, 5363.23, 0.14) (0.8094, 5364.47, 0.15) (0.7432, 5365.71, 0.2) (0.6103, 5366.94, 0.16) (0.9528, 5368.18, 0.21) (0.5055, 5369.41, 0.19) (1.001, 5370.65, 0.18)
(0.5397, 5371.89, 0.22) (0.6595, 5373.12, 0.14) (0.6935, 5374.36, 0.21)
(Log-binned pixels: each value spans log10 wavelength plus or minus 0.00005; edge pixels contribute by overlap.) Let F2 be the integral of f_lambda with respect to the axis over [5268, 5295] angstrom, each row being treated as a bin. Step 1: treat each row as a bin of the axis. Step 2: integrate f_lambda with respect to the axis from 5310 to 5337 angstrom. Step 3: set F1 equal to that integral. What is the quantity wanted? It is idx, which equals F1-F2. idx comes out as 0.4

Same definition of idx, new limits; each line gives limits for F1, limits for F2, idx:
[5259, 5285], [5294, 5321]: -3.0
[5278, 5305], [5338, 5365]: -1.1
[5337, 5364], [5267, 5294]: 1.6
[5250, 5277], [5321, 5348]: -0.5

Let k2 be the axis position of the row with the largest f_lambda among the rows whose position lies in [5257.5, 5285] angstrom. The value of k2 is 5259.29 angstrom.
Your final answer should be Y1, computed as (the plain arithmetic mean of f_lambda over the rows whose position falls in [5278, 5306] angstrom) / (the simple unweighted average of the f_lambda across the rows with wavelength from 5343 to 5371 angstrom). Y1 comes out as 0.95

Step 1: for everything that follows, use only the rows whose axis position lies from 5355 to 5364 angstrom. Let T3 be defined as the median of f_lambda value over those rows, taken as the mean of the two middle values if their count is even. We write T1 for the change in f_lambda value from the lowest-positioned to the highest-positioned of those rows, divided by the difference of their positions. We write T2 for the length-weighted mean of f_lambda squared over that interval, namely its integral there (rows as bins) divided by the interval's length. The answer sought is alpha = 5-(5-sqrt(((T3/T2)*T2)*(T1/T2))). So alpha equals 0.20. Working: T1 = 0.039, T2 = 0.97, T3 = 1.03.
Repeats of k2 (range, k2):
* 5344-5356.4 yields 5350.90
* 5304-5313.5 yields 5309.17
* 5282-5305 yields 5287.21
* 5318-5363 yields 5359.53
